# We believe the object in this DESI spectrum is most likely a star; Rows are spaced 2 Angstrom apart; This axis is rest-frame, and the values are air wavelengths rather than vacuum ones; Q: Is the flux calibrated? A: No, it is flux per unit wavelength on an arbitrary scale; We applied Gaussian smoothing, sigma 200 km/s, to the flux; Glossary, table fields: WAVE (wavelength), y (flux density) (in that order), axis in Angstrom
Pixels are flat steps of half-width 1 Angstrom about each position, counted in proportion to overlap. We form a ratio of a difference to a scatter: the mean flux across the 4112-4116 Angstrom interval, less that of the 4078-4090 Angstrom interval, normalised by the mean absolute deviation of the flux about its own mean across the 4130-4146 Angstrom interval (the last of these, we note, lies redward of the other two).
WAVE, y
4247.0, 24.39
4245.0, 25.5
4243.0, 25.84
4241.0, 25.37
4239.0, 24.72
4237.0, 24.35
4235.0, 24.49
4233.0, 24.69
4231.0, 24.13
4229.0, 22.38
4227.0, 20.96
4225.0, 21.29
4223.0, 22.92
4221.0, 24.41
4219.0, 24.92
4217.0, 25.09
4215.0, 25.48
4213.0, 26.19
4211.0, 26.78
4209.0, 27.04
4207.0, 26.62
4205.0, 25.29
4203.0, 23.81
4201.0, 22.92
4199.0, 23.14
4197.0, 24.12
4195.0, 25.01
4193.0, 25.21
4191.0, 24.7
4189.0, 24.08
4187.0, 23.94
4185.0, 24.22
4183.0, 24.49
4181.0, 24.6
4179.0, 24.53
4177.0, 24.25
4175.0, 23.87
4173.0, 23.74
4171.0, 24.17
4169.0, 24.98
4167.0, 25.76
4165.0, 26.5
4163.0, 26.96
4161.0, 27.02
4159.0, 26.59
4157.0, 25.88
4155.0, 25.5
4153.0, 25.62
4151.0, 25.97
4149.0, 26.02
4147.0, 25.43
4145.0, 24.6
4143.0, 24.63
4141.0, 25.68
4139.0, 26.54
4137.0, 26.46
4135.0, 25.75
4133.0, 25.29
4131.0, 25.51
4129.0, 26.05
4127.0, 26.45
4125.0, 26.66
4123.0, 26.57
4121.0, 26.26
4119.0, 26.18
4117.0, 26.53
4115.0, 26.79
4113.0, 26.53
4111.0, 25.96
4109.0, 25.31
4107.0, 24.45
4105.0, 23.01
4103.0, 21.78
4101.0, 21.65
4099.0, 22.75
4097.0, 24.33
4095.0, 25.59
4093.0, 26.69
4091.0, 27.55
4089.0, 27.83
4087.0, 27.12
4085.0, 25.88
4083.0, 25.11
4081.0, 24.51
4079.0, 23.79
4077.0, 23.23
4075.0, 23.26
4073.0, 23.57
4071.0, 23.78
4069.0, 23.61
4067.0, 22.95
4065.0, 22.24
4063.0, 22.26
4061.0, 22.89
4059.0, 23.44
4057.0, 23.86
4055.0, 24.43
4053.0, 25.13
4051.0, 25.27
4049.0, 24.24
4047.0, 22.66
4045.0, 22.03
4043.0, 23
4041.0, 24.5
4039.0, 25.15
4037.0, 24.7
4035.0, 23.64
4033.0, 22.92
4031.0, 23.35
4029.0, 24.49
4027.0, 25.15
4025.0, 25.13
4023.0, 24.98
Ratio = 1.7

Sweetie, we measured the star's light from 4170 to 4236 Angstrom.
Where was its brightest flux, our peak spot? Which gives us 4209.0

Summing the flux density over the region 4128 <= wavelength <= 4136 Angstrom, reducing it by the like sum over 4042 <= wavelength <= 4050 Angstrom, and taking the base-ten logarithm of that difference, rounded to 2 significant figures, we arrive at 1.0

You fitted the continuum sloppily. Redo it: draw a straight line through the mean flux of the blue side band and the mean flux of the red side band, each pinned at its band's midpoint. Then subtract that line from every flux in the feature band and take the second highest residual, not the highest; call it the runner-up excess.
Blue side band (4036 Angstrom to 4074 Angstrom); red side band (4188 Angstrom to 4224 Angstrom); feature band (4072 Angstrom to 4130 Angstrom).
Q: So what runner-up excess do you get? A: 3.6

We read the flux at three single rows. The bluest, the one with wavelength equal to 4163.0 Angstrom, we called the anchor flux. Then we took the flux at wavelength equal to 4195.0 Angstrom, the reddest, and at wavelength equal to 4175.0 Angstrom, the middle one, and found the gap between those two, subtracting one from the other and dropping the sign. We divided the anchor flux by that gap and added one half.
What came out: 24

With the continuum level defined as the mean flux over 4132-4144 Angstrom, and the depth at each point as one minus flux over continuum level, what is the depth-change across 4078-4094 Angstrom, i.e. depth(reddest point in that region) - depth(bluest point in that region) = -0.11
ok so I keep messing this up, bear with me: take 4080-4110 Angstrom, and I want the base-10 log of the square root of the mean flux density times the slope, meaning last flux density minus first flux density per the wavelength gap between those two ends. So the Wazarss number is -0.1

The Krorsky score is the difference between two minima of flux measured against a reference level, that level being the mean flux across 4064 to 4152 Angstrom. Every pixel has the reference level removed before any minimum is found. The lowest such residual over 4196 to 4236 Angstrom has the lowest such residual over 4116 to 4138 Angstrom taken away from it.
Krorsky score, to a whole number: -4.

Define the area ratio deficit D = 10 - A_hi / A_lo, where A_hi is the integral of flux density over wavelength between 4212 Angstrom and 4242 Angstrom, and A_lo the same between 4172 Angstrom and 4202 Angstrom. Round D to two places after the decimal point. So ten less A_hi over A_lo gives 9.00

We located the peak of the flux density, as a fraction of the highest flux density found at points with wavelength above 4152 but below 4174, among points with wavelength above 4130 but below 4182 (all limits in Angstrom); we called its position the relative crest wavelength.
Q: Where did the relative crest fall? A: 4161.0 Angstrom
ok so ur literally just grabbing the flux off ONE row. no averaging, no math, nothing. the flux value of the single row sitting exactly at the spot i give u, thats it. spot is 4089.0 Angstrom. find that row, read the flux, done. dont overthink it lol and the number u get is 27.83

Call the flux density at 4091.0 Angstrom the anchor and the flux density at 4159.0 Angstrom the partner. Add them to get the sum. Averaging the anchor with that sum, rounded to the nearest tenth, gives 40.8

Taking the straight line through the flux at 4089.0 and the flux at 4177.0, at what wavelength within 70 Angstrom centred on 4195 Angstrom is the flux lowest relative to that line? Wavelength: 4227.0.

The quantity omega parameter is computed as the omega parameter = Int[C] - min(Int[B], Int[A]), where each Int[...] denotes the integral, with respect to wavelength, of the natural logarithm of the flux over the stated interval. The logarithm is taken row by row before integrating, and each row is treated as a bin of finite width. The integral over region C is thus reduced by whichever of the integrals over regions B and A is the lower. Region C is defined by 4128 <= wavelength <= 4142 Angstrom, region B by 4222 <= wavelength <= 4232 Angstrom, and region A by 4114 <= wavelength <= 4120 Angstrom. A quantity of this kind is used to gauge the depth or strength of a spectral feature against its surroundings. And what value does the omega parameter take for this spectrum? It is 26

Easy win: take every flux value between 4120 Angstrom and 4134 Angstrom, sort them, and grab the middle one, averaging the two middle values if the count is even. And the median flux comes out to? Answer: 26.3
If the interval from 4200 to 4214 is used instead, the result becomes 26.2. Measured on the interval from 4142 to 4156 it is 25.5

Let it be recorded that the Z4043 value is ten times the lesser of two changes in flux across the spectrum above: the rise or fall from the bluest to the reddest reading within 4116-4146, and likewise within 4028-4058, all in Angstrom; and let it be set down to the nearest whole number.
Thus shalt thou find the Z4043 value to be -19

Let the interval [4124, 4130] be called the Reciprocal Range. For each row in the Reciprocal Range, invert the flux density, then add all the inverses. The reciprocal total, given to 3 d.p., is 0.114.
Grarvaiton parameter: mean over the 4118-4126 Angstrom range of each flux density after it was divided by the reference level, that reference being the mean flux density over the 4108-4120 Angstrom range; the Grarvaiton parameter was 1.01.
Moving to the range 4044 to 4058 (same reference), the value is 0.91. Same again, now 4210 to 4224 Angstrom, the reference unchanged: 0.96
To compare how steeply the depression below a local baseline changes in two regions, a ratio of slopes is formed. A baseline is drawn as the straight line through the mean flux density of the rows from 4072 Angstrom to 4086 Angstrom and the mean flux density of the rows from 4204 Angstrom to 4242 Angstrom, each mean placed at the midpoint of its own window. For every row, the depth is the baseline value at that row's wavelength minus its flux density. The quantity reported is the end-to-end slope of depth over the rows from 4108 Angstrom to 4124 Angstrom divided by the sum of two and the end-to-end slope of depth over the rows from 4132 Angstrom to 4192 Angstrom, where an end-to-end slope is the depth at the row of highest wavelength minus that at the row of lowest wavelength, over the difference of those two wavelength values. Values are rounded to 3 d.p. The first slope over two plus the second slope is -0.043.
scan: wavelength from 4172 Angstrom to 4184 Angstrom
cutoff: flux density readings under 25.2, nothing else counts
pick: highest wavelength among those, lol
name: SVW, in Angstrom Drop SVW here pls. 4183.0 Angstrom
